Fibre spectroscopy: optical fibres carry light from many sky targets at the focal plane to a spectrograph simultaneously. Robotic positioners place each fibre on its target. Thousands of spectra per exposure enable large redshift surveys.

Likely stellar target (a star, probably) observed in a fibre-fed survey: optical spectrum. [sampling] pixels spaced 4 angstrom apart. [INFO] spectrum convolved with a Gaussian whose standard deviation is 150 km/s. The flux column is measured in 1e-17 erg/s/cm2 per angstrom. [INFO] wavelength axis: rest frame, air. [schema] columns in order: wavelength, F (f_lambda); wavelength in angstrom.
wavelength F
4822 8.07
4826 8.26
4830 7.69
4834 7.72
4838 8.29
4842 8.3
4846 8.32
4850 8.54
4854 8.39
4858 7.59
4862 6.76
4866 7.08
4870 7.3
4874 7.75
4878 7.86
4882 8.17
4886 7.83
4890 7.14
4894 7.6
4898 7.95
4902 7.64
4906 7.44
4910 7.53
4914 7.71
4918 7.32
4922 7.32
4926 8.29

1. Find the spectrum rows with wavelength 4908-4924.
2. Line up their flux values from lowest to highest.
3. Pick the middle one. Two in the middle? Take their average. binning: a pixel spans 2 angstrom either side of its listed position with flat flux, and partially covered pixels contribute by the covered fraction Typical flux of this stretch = 7.4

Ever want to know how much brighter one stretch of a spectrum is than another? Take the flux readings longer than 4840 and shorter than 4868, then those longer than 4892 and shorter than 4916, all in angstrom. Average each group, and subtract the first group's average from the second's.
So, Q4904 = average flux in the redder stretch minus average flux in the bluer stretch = -0.21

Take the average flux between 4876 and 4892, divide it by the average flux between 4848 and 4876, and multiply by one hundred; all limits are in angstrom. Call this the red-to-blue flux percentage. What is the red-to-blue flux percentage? 102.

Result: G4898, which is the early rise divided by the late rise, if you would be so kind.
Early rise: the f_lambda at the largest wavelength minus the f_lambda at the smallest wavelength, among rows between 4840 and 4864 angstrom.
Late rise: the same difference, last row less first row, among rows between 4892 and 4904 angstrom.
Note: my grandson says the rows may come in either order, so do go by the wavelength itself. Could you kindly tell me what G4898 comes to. -38.5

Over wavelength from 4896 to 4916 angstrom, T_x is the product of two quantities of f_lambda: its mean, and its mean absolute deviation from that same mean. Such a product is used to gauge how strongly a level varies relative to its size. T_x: 1.1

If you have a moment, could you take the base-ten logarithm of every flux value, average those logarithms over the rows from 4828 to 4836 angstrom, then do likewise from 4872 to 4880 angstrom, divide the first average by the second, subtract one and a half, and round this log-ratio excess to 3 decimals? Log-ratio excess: -0.506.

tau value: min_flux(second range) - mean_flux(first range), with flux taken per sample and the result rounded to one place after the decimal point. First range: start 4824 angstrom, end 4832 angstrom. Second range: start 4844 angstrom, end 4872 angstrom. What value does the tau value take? -1.2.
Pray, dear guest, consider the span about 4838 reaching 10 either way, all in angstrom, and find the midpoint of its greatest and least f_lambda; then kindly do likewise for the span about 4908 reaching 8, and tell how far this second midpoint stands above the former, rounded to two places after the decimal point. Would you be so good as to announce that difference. -0.43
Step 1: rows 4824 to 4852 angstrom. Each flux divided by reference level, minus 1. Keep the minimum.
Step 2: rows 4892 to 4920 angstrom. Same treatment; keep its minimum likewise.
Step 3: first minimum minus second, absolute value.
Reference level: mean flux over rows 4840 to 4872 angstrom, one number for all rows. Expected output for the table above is 0.05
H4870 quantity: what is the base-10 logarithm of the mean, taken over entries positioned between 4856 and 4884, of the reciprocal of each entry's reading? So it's -0.874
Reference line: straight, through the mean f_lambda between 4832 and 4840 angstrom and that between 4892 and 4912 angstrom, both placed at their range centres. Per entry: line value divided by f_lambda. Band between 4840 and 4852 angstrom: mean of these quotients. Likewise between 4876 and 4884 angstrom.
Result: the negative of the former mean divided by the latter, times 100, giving -98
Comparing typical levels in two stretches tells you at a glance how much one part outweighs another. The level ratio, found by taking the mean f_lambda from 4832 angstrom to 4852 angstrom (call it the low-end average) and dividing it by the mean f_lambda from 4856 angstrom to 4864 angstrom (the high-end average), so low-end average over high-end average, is 1.15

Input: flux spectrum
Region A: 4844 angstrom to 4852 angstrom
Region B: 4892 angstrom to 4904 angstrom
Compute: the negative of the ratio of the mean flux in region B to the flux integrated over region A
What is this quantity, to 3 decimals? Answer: -0.115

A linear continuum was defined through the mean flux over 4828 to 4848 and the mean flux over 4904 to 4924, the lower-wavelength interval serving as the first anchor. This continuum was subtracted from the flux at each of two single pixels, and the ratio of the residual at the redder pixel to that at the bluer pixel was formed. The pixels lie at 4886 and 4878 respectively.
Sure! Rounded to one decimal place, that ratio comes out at 1.3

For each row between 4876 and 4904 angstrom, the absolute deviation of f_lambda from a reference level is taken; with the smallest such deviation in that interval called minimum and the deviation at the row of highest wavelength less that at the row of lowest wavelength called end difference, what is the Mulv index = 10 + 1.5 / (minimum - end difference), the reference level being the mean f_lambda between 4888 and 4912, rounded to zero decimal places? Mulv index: 16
